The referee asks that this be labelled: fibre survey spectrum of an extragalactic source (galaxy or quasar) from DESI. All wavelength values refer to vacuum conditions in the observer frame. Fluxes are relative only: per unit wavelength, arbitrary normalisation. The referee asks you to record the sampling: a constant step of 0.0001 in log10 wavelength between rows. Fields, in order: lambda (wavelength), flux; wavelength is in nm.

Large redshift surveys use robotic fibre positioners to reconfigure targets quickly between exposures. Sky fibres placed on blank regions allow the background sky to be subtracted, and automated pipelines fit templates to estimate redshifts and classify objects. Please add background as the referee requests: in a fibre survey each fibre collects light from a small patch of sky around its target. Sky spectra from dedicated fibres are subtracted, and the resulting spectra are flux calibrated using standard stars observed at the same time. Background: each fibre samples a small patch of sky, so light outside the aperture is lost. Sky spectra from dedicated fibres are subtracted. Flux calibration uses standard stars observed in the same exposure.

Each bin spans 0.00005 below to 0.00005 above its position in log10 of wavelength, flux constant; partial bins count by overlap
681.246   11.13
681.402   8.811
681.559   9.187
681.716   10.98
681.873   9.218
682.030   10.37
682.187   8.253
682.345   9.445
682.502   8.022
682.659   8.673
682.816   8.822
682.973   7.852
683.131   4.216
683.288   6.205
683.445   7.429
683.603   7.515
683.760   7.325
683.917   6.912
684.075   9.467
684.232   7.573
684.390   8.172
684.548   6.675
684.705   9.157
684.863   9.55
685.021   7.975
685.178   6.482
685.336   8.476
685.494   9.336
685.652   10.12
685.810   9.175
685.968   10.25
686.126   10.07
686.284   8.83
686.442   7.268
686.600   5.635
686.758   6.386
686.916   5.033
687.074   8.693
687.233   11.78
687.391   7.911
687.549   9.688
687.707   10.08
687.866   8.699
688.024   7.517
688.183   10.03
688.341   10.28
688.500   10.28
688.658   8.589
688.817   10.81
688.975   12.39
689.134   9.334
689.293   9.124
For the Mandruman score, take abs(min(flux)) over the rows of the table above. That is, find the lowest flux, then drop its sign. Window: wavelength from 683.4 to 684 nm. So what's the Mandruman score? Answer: 6.9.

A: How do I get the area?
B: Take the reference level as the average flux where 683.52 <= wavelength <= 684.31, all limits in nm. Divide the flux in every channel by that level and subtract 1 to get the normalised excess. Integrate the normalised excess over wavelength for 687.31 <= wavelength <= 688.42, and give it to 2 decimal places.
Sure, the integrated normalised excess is 0.20 nm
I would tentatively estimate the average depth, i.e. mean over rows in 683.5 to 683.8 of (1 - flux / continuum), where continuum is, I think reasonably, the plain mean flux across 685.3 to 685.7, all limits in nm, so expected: 0.20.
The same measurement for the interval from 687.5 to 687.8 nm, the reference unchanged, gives -0.06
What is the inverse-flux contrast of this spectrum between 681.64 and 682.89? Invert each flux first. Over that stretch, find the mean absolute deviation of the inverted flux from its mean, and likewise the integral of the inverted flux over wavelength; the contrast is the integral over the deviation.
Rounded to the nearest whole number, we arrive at 15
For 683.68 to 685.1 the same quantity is 13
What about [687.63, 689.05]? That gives 12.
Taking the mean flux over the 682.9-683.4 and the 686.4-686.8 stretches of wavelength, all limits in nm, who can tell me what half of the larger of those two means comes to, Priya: 3.2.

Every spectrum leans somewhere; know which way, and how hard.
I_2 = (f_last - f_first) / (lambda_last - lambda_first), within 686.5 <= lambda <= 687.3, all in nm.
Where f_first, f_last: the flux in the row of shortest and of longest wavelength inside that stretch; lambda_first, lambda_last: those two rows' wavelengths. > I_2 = 9.7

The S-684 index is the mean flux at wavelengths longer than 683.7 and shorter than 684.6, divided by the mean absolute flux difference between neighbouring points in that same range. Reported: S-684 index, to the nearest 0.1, 5.5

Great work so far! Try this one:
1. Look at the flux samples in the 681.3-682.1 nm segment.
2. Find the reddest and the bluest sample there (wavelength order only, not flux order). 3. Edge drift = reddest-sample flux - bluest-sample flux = 2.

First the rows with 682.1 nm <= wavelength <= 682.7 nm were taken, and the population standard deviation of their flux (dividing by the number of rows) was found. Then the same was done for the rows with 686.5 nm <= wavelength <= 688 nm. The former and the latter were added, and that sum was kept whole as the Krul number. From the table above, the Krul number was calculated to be 2.62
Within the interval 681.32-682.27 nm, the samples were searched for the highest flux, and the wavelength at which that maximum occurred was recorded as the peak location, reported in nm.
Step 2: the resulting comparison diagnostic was 681.716 nm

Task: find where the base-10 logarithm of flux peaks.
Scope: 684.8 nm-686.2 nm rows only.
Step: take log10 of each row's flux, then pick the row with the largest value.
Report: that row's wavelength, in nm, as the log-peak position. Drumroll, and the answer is 685.968 nm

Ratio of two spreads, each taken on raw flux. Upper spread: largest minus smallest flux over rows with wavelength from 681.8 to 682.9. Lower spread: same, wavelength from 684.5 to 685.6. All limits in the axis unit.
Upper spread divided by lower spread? 0.77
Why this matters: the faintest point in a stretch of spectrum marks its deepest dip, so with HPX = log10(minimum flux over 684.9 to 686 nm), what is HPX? 0.81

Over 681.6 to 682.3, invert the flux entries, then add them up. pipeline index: 0.417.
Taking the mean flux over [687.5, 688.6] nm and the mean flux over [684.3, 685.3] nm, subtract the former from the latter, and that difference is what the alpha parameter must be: -1.5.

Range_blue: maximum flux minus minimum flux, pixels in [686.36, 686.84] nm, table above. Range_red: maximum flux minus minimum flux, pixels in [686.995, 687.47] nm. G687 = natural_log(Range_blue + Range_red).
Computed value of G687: 1.71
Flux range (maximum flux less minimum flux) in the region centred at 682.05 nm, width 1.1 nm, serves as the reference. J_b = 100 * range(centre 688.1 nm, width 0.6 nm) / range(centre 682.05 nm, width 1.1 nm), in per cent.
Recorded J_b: 93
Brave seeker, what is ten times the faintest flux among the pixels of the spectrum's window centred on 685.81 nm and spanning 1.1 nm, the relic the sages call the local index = 85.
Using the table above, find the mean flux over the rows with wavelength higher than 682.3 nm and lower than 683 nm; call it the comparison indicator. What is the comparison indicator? 8.6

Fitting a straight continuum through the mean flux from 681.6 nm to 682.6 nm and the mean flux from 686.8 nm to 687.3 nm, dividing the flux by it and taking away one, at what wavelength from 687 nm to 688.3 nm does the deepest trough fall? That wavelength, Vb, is 688.024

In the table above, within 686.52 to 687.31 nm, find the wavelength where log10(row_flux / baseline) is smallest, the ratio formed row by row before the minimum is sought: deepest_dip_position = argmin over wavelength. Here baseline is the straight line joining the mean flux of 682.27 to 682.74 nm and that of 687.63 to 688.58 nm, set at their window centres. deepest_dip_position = 686.916 nm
